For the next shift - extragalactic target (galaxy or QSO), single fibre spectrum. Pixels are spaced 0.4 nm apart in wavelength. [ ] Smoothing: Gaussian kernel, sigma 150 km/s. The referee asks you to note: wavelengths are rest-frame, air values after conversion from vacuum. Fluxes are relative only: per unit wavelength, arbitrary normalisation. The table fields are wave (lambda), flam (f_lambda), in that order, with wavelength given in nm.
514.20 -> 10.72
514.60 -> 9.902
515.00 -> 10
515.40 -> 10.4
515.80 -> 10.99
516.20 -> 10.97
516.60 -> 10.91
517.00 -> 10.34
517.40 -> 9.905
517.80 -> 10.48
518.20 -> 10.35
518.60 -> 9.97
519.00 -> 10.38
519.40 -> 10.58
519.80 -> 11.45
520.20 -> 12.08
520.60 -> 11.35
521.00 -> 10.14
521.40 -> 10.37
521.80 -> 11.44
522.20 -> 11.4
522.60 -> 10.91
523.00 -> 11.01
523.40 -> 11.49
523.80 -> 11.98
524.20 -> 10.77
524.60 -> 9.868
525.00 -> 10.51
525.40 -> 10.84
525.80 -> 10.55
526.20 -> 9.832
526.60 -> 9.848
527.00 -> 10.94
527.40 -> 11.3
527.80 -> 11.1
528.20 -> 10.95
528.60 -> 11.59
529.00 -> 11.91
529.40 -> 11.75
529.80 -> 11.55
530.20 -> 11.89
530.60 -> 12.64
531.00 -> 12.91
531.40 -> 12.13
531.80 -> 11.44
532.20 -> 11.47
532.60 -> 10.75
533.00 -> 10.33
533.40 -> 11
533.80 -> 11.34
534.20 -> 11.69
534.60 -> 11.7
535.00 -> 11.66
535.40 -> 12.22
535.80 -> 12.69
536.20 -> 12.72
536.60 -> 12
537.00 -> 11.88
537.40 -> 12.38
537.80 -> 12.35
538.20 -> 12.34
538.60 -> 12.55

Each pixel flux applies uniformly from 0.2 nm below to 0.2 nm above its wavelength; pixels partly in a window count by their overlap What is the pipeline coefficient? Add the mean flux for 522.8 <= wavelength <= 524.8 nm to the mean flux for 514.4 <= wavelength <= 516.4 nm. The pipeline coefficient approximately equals 21.5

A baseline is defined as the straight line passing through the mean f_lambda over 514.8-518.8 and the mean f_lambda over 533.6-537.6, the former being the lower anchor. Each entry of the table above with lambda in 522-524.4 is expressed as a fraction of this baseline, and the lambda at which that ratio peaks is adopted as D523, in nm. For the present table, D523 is 523.80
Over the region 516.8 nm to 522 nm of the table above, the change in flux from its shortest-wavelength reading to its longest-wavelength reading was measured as 1.1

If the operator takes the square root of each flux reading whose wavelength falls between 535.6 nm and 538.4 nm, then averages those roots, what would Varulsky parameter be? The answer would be 3.51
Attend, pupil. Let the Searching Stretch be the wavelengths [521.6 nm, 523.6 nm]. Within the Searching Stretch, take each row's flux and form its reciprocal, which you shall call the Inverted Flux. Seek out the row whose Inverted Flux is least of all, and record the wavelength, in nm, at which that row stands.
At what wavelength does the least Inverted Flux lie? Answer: 523.40 nm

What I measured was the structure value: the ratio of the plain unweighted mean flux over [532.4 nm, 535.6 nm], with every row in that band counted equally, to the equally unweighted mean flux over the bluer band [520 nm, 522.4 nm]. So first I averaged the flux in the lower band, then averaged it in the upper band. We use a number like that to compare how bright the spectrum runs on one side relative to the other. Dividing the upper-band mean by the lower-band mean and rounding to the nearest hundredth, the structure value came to 1.02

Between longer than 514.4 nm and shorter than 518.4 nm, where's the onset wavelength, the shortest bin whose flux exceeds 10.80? 515.80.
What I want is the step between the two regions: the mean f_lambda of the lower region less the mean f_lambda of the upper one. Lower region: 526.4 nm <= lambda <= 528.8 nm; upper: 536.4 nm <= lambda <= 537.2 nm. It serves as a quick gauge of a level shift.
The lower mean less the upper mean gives -1.0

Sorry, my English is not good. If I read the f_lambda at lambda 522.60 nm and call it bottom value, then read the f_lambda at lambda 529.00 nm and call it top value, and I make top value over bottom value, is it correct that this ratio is 1.09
